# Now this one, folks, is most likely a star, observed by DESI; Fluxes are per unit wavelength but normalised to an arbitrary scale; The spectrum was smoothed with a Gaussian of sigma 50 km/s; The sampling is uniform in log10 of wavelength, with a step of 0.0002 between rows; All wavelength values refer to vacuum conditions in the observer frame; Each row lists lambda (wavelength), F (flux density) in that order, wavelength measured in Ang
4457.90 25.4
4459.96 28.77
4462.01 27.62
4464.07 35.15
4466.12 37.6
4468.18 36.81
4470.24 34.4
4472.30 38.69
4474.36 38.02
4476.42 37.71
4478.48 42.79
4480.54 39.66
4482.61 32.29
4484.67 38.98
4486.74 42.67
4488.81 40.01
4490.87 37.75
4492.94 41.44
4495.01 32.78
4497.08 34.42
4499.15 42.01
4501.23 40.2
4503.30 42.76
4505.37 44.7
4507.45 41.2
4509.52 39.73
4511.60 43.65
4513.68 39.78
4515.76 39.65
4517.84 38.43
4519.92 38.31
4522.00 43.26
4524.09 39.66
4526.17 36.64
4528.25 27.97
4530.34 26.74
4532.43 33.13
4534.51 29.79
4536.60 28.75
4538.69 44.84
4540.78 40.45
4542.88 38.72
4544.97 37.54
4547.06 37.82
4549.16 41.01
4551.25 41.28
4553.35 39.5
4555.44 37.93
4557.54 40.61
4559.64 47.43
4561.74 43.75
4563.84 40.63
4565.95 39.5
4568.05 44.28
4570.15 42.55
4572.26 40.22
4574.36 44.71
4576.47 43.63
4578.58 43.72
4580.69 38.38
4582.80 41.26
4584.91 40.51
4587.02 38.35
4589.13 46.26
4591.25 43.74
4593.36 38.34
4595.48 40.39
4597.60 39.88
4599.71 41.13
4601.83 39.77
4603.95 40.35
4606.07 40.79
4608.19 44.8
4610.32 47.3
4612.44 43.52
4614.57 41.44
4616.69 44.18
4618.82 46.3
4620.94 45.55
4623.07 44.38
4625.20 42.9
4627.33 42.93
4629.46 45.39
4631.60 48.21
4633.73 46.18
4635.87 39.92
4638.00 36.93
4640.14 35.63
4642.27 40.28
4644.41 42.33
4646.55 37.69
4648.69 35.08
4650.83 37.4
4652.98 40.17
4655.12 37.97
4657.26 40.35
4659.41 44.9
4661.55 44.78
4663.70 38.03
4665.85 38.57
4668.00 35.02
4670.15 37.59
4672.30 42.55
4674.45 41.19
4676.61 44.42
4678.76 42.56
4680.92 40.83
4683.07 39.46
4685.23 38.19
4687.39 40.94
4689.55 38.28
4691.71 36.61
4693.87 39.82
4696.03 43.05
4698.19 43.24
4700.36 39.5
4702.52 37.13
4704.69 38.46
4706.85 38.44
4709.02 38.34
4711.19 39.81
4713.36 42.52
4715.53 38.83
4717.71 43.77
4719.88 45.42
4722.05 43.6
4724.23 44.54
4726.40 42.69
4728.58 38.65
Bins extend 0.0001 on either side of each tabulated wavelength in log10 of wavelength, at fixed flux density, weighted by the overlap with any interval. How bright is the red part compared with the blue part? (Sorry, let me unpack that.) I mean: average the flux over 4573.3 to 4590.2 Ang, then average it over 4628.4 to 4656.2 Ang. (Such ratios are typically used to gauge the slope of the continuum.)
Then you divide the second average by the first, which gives 0.96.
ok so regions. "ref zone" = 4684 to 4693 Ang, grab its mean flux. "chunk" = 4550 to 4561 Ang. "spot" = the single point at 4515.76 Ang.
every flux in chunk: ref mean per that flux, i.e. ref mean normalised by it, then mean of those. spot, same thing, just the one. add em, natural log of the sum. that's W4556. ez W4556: 0.646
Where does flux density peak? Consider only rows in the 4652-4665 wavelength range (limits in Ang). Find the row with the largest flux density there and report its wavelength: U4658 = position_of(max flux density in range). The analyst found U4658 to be 4659.41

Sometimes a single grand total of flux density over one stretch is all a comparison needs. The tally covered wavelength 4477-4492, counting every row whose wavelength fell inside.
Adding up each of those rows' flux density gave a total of 274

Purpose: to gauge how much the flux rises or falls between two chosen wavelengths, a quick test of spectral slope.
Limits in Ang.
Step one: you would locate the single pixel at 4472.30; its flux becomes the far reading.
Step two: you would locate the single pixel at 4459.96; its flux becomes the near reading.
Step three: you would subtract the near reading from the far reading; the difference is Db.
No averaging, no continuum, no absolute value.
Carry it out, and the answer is 9.9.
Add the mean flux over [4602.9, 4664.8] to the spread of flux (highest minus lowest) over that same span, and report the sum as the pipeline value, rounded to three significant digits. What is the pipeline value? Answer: 55.0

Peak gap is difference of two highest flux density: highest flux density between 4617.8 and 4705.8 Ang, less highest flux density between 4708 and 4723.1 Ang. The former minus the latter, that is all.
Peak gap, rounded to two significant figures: 2.8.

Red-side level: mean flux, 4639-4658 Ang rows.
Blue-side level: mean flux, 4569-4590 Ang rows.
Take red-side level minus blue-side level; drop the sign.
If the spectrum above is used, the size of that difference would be 3.4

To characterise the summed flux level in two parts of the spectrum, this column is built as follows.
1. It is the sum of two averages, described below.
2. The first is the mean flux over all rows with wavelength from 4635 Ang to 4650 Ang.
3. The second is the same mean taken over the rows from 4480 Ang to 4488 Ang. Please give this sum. 77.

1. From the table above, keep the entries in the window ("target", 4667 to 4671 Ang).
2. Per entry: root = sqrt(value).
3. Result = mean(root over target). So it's 6.02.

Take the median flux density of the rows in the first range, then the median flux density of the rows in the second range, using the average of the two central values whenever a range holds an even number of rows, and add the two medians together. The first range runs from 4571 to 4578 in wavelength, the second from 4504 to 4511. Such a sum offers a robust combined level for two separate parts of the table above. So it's 85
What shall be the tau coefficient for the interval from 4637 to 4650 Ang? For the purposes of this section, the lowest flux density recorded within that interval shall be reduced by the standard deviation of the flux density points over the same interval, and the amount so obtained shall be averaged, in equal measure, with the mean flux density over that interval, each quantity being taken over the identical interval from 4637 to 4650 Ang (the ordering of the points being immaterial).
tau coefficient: 35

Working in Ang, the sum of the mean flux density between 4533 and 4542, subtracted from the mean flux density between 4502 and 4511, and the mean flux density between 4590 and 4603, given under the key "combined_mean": 47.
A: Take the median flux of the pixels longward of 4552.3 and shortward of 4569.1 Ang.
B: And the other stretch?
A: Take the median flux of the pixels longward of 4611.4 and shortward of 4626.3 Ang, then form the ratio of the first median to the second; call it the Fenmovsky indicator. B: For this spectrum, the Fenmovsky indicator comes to 0.919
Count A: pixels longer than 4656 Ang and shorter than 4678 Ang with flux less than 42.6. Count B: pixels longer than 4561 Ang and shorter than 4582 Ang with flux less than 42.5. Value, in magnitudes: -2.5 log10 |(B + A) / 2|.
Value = -1.85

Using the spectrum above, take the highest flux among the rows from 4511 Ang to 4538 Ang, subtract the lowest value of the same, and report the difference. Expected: 16.9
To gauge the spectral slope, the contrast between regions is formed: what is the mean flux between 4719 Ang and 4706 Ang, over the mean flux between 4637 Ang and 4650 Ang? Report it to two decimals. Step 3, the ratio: 1.06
